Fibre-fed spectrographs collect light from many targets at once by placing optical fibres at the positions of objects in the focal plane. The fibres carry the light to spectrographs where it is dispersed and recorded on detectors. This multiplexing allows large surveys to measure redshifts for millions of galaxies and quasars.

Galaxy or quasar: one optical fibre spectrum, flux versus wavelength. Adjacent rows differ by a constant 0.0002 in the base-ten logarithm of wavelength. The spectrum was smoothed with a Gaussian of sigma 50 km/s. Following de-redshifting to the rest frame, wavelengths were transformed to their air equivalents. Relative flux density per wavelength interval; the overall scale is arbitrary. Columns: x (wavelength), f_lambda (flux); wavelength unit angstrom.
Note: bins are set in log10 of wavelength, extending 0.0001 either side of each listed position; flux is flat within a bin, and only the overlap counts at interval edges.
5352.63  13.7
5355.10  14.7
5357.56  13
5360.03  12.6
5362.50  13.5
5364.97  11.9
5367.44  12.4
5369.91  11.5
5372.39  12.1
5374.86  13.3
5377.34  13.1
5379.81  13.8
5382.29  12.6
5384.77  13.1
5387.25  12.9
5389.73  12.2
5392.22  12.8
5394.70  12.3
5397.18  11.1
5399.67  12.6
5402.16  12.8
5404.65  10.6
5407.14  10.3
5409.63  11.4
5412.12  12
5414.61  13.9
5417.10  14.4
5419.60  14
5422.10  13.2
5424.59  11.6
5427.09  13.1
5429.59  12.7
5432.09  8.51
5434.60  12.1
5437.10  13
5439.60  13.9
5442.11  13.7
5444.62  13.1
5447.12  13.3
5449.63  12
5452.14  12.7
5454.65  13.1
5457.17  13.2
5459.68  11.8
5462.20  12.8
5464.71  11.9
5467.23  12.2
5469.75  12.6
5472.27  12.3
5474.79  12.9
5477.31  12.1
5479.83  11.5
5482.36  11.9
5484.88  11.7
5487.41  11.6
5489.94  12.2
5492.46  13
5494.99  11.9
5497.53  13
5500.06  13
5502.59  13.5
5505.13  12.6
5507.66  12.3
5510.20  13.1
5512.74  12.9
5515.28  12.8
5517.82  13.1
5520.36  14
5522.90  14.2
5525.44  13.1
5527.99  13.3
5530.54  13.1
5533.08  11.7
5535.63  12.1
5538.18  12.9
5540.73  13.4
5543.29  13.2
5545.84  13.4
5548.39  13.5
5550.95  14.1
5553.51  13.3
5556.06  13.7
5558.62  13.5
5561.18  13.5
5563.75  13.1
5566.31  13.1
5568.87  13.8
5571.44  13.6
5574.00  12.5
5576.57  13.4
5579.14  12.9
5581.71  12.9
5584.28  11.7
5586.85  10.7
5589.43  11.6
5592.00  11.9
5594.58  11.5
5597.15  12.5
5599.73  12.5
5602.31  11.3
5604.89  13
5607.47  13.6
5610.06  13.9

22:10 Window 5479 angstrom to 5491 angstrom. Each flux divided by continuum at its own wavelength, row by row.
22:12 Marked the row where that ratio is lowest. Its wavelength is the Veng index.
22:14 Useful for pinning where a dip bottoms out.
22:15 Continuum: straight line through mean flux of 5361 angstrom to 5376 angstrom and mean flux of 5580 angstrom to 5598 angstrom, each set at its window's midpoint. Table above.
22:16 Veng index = 5479.83 angstrom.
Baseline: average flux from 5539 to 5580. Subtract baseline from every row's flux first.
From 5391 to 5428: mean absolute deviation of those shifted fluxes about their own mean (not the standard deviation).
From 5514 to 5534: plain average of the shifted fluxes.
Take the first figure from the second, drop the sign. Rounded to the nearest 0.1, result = 1.2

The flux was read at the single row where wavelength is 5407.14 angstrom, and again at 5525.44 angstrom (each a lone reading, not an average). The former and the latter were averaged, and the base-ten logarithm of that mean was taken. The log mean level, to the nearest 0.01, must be 1.07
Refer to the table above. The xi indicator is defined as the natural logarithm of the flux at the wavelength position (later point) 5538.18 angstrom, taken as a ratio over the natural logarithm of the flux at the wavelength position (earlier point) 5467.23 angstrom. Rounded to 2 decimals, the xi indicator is 1.02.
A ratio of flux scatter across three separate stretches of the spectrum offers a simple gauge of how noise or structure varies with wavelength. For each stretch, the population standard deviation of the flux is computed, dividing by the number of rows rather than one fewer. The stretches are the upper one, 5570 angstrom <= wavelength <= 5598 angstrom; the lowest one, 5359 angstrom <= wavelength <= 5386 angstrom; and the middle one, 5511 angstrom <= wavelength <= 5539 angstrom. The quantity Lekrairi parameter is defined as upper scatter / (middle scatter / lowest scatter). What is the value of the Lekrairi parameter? 0.8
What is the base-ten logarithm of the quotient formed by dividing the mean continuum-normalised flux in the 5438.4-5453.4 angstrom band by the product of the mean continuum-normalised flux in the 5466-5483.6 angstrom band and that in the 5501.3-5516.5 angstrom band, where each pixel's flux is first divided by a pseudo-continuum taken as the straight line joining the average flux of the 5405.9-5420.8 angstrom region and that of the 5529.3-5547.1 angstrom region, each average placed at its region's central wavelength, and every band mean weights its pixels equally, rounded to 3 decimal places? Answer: 0.030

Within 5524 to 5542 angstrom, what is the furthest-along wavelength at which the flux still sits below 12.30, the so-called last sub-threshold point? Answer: 5535.63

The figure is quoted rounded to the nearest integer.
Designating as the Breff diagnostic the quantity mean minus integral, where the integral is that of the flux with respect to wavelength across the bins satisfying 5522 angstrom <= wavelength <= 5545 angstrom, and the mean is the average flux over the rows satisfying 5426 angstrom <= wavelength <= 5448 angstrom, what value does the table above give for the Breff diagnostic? -286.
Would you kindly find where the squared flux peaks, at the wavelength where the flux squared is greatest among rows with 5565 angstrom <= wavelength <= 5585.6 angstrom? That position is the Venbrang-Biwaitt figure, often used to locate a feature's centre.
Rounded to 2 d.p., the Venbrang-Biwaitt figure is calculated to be 5568.87 angstrom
